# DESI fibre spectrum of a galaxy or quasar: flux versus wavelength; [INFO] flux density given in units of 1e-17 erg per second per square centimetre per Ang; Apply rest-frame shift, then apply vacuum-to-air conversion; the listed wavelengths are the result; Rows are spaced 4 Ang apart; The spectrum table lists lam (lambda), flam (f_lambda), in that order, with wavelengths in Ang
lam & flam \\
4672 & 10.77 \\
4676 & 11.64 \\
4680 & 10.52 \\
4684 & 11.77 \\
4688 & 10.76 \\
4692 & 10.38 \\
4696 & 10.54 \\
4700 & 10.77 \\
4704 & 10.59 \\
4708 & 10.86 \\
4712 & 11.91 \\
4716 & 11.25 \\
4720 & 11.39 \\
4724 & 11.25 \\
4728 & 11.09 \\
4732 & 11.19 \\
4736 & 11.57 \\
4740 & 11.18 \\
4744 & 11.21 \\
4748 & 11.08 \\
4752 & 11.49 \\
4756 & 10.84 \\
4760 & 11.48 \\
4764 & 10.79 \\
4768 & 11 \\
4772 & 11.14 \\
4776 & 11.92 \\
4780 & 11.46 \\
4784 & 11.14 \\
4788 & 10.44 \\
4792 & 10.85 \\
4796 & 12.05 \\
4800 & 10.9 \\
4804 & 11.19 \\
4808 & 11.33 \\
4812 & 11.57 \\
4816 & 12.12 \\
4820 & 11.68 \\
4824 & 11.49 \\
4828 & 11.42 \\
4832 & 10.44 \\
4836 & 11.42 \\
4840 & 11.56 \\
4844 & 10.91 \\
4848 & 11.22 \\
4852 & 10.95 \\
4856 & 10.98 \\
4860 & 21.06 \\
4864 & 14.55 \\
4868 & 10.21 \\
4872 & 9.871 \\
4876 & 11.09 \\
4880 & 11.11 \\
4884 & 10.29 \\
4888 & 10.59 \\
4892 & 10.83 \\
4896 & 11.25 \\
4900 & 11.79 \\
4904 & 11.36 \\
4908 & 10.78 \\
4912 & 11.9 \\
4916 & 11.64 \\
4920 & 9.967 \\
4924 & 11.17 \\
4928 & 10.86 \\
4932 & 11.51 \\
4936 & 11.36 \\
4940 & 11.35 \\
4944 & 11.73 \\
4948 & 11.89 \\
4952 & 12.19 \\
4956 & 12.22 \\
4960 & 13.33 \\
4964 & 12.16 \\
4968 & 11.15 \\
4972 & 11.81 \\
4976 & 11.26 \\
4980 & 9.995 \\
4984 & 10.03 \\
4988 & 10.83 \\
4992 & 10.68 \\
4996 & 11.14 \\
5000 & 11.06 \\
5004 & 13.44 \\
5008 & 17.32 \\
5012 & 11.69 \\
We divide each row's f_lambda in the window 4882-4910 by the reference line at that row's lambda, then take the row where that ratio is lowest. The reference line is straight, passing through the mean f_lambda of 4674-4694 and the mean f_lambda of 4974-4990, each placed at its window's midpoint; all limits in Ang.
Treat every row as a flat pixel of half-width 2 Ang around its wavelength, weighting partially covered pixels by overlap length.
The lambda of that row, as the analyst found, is 4884 Ang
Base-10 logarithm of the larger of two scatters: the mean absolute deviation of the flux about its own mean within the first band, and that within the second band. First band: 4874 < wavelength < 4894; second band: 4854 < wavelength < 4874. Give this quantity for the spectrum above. 0.55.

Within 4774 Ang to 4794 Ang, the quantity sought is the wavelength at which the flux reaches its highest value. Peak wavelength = 4776 Ang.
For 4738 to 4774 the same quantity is 4752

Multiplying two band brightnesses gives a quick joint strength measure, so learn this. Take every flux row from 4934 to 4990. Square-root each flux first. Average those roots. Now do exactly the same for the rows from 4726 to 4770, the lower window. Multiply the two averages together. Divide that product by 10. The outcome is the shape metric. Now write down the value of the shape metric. 1.13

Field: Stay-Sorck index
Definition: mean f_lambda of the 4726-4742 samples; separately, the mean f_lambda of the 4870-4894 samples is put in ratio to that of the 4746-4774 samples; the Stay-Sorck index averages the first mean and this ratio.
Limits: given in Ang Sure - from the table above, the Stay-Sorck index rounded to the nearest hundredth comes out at 6.11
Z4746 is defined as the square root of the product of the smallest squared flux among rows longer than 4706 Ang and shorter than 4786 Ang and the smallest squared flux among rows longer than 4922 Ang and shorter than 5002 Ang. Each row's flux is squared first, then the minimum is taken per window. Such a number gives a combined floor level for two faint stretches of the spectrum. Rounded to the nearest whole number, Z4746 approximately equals 108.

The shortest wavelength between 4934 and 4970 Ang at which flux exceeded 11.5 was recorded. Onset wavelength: 4944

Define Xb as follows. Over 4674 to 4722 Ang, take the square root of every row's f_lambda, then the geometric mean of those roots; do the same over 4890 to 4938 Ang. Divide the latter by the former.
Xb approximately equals 1.01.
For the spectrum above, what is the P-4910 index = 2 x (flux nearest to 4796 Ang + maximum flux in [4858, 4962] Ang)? 66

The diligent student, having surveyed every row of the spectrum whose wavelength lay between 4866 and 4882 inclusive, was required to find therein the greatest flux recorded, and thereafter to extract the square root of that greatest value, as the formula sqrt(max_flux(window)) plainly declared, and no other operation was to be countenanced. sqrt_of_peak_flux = 3.33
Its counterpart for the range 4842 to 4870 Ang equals 4.59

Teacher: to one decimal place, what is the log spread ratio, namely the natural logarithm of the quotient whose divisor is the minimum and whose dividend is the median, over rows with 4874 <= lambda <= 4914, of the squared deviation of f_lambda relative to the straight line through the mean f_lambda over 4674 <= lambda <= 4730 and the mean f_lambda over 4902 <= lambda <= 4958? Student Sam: 6.2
